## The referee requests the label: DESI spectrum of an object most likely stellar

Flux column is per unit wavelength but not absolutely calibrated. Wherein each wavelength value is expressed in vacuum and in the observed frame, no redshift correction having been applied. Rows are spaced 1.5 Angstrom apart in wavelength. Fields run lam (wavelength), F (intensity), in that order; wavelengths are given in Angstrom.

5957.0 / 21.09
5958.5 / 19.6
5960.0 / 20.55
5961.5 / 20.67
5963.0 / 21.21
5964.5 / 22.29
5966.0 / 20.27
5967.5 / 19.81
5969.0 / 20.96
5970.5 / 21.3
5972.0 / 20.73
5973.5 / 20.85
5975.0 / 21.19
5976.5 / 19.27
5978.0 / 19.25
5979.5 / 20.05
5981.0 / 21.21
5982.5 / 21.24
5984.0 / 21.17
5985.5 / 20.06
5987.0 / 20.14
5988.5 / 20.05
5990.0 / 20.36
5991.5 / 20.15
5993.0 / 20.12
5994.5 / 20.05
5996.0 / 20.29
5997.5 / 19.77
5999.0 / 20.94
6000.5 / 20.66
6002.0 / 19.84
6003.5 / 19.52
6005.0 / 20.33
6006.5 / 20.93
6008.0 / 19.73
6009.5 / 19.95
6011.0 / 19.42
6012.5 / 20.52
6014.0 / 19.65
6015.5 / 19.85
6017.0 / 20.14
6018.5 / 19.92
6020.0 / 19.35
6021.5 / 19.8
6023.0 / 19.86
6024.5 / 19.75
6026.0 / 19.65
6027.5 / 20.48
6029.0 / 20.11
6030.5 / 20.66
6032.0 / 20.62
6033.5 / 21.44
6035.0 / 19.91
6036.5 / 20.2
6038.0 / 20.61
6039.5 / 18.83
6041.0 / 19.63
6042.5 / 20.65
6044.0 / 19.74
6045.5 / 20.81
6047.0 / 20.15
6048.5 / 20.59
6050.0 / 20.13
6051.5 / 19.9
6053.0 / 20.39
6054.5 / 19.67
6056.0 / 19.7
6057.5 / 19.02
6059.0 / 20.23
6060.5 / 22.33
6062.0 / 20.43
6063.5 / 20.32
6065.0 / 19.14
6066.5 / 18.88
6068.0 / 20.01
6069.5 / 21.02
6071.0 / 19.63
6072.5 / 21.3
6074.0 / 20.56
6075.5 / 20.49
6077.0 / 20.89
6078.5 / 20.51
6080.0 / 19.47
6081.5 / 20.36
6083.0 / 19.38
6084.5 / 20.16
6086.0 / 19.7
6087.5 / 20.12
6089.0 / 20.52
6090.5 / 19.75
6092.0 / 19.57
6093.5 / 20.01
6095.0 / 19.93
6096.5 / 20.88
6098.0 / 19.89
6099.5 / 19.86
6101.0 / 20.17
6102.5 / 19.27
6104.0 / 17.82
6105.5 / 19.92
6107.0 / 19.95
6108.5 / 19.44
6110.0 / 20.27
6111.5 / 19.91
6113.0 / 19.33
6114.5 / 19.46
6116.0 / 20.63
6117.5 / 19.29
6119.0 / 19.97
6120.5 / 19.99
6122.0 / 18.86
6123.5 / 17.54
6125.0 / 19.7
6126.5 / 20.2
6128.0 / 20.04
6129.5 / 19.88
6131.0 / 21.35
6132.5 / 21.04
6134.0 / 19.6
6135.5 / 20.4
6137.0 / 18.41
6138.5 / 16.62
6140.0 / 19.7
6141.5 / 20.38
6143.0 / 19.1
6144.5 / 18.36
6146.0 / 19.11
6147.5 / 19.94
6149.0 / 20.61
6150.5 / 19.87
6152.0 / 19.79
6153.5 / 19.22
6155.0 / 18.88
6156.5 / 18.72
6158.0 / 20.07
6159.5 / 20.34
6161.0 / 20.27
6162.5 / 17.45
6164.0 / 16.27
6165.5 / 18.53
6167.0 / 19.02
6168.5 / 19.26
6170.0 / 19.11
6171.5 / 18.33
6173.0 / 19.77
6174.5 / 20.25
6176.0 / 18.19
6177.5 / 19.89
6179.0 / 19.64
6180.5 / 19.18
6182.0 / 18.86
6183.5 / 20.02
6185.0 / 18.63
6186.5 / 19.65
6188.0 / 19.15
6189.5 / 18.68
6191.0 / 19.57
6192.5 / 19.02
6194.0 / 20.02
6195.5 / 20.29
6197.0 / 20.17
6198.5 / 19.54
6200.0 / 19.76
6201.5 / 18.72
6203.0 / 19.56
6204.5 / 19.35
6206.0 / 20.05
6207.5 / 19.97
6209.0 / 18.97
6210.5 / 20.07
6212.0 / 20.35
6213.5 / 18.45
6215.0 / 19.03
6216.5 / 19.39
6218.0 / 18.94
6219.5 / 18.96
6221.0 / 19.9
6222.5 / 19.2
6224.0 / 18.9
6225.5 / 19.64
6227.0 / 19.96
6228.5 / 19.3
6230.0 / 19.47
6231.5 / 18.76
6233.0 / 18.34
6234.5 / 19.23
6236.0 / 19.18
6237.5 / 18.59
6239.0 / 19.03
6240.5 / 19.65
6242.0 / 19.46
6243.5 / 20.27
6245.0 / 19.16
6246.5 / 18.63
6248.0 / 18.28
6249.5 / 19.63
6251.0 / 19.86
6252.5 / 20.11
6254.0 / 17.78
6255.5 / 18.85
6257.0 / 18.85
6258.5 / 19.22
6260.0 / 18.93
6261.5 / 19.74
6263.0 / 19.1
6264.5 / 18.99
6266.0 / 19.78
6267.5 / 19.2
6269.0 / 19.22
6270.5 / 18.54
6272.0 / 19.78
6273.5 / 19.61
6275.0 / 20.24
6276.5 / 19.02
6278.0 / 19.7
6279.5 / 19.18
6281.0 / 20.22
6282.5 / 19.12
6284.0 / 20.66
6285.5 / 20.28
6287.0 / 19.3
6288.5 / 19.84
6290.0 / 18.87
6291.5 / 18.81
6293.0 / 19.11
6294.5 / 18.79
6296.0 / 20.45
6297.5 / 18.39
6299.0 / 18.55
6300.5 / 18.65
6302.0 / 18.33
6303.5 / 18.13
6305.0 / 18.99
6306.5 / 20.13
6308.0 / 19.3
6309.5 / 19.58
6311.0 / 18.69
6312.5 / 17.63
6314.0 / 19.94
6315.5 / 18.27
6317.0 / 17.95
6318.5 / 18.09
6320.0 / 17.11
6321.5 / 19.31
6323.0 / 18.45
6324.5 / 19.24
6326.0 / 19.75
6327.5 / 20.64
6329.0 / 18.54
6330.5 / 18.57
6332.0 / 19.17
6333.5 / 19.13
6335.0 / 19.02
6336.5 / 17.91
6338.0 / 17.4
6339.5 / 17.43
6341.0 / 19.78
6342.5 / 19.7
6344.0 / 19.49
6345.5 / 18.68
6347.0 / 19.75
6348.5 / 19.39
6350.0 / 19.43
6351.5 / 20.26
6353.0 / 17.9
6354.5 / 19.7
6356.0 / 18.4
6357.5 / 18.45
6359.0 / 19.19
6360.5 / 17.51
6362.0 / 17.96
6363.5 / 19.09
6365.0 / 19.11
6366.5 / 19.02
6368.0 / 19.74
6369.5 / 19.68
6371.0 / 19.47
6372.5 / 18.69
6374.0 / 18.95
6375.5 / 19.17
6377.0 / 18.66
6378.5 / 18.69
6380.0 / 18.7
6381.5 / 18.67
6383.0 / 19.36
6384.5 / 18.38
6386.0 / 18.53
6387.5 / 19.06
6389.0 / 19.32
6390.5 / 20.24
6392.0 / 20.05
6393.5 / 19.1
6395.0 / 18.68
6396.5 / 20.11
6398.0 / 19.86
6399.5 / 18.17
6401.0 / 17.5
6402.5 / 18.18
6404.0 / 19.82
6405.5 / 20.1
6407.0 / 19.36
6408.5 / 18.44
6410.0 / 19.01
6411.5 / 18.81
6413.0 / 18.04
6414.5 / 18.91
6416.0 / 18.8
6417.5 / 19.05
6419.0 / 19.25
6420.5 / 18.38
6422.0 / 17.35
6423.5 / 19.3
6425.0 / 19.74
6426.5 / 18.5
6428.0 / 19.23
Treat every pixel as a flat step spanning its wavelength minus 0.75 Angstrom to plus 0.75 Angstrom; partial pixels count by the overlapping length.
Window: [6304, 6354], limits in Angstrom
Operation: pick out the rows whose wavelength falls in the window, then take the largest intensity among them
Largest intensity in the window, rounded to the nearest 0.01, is 20.64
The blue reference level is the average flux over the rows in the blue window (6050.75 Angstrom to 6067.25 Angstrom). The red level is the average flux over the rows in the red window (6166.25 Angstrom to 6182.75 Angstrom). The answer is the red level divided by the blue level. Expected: 0.961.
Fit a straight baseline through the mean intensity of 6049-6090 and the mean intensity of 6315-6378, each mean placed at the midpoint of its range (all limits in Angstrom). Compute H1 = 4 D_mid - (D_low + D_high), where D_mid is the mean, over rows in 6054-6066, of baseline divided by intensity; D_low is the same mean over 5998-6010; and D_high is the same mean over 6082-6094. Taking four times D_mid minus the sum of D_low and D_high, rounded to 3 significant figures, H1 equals 2.01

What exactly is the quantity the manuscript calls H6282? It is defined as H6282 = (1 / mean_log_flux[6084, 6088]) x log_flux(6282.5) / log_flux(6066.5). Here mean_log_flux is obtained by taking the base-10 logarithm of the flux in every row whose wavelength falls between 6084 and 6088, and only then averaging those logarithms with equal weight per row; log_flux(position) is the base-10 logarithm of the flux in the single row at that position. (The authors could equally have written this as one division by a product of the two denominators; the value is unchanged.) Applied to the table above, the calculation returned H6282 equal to 0.772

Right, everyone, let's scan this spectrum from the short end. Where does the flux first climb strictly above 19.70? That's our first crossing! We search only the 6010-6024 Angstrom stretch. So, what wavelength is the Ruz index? 6012.5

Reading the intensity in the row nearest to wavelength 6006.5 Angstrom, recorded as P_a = 20.93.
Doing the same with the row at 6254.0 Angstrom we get 17.78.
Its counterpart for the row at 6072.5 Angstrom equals 21.3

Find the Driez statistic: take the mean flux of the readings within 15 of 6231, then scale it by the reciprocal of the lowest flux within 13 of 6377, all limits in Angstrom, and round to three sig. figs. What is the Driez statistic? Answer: 1.05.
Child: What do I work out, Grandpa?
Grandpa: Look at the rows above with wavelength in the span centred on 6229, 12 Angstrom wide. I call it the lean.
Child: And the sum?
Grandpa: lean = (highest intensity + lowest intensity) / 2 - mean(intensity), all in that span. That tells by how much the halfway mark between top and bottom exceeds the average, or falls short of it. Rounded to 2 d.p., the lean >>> -0.05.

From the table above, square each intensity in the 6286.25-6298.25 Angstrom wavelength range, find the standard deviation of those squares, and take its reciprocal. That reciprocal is 0.04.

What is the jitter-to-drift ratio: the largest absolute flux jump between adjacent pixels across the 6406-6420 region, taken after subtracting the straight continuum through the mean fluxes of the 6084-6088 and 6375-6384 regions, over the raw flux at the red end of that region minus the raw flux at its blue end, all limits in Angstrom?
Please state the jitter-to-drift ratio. -8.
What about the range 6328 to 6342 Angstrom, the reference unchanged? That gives 2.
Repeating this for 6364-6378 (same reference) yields -2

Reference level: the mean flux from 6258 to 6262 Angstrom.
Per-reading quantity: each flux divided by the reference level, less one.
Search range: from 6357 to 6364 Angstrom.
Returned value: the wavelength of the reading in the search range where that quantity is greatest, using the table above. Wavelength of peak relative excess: 6359.0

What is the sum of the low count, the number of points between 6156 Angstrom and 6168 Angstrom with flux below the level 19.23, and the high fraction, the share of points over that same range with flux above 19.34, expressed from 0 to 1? 5.4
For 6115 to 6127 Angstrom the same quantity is 2.6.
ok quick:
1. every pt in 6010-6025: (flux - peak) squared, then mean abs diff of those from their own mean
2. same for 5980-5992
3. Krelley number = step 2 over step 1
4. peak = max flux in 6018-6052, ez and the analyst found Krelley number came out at 1.0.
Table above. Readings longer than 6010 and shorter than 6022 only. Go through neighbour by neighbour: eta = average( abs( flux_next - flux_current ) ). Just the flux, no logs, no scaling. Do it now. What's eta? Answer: 0.53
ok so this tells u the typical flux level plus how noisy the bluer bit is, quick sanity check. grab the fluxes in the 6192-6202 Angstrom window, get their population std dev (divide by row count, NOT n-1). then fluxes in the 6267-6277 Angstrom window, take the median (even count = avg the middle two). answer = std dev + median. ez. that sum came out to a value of 19.8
